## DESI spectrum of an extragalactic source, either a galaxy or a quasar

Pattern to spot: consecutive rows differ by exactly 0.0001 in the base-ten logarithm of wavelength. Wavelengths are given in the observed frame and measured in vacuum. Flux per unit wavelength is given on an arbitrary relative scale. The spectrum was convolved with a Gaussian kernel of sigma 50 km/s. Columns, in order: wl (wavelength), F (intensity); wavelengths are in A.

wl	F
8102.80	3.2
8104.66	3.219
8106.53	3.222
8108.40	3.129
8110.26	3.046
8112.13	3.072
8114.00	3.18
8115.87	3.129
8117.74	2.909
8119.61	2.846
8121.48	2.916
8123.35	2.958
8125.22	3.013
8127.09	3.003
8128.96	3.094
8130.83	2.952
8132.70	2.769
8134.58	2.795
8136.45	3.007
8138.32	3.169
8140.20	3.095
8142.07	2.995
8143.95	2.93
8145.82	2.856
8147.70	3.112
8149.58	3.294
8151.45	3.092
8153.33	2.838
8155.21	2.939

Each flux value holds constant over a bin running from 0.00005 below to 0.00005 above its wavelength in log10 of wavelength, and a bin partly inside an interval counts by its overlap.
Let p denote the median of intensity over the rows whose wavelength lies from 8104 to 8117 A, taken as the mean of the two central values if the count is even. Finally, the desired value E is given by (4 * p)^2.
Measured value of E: 157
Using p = 3.13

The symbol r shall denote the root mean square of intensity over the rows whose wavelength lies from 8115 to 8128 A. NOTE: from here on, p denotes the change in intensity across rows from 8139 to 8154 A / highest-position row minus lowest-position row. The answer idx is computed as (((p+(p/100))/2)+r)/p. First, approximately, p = -0.26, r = 2.97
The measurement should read -11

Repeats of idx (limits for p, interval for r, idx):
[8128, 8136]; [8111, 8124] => -10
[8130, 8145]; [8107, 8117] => -141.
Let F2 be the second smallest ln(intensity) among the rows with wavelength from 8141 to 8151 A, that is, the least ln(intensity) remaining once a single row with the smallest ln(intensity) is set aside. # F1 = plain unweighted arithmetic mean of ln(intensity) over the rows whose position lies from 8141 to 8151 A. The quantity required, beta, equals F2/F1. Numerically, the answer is 0.969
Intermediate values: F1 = 1.11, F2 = 1.08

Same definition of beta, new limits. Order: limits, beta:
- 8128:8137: 0.959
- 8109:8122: 0.969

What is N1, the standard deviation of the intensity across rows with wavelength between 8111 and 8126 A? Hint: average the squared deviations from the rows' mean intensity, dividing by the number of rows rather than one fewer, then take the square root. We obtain 0.109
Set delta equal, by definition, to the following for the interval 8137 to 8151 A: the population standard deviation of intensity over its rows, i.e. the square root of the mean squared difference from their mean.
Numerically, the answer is 0.138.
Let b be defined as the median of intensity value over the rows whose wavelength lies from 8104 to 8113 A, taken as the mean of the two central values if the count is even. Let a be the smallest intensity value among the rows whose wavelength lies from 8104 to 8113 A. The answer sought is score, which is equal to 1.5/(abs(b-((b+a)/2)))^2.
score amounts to 871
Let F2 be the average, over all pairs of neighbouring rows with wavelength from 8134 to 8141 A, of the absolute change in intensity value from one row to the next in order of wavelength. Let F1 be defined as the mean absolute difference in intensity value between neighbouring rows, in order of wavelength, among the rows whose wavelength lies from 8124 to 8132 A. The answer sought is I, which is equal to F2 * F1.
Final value 0.012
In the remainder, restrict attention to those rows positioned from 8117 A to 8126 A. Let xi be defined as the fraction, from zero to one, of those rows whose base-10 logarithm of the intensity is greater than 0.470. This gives 0.40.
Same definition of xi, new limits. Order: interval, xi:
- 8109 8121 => 0.67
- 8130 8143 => 0.71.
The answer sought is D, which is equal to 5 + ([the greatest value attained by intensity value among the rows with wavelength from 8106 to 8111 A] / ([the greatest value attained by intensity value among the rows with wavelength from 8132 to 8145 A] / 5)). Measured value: 10.1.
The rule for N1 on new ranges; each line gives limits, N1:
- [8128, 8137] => 0.124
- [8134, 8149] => 0.121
